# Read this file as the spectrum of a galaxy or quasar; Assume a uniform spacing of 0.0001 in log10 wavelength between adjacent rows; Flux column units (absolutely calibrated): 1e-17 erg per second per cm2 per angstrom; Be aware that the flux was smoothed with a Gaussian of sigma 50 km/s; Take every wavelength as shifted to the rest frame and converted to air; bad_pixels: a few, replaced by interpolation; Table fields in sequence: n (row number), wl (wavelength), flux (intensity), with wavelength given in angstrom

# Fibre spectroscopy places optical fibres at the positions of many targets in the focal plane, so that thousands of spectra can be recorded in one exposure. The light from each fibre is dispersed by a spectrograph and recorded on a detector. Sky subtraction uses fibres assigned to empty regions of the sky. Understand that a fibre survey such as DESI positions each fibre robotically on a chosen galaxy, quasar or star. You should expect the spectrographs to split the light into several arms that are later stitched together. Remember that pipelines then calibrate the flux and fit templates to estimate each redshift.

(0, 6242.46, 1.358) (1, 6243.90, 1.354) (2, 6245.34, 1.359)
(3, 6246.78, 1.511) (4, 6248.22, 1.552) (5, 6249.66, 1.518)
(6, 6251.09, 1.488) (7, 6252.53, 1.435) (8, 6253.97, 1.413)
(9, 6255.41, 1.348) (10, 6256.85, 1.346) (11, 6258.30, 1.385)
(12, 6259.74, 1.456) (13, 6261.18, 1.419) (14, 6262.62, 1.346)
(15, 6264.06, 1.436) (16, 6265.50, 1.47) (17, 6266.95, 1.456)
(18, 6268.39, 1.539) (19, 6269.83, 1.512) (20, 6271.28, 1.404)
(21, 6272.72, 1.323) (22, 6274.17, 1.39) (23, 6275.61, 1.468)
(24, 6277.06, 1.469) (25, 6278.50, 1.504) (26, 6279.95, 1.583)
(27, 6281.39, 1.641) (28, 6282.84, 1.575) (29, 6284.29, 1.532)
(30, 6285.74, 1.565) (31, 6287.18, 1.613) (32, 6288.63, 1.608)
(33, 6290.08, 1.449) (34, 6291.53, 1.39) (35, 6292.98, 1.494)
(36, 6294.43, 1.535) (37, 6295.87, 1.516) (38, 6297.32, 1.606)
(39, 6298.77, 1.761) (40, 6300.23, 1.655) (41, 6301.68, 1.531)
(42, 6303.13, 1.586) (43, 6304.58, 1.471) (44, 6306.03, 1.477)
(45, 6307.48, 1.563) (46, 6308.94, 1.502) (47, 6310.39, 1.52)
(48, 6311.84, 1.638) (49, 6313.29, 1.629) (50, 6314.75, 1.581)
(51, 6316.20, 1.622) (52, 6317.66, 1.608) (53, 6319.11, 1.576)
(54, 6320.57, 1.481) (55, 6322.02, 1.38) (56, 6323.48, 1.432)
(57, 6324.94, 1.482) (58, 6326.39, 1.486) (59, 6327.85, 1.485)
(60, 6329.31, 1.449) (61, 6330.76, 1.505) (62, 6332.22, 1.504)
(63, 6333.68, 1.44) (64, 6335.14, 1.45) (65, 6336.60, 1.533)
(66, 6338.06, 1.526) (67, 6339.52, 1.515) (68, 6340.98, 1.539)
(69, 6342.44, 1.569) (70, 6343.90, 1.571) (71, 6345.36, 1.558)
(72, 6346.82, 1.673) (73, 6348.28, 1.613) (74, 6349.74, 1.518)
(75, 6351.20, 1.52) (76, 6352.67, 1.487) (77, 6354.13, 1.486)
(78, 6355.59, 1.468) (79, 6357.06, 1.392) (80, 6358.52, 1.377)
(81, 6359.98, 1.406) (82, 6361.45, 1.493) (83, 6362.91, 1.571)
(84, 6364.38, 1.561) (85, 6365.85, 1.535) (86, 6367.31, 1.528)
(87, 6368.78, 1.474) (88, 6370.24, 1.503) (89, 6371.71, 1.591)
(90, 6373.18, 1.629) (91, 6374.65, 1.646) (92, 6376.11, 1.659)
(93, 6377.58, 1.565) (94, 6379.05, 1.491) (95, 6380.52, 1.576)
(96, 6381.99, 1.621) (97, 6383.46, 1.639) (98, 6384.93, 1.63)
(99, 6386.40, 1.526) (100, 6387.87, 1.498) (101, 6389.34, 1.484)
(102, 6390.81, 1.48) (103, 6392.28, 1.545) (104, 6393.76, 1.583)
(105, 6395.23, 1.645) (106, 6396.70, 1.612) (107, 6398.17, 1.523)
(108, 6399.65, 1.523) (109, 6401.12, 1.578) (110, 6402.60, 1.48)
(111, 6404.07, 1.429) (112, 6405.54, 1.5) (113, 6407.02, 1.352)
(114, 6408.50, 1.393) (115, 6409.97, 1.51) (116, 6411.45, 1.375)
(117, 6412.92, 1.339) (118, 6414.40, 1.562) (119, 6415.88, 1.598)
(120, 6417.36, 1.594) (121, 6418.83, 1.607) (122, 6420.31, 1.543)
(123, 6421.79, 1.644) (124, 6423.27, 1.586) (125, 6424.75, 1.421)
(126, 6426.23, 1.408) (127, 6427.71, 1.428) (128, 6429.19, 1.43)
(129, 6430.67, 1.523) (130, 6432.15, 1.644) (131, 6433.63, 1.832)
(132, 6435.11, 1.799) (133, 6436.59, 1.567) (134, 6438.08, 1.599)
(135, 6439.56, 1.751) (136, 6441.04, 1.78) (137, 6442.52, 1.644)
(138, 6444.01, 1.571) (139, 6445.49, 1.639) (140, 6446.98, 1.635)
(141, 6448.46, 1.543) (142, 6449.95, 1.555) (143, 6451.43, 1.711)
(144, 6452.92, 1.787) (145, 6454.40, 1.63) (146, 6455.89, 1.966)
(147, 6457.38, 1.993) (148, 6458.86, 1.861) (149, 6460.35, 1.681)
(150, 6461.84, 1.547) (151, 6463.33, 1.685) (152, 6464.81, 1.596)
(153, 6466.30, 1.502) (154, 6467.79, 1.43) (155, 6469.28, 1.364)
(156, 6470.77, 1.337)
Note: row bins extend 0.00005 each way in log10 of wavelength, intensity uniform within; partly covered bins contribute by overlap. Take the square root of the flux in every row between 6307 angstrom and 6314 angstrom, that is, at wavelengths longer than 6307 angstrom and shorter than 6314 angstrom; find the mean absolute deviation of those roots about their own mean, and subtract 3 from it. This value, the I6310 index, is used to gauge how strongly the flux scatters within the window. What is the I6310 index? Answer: -2.98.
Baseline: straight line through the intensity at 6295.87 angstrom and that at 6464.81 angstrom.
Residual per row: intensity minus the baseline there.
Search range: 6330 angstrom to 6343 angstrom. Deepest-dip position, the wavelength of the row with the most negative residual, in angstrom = 6333.68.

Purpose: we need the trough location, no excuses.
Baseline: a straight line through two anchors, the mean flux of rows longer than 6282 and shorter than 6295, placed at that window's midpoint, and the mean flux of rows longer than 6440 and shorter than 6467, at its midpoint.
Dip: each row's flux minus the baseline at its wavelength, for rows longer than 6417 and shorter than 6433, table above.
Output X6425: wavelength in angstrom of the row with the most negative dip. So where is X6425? 6426.23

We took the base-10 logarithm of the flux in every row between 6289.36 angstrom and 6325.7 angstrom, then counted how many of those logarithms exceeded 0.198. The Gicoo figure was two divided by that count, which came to 0.22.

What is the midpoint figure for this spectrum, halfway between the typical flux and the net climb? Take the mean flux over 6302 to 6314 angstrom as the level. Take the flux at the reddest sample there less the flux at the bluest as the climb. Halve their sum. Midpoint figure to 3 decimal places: 0.796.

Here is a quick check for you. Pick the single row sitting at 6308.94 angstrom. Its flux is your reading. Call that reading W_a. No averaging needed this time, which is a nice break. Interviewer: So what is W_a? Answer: 1.502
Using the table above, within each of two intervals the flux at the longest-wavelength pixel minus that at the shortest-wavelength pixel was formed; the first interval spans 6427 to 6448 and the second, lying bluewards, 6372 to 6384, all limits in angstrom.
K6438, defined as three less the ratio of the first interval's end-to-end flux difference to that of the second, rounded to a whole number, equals -18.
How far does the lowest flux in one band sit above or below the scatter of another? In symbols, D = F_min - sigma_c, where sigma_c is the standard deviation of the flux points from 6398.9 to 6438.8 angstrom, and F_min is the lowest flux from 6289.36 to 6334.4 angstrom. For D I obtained 1.26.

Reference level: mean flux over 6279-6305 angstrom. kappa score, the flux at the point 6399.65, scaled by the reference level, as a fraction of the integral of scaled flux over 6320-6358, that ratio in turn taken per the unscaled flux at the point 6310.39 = 0.02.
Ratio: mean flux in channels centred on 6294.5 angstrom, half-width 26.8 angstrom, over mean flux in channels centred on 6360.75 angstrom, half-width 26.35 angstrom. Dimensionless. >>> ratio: 1.00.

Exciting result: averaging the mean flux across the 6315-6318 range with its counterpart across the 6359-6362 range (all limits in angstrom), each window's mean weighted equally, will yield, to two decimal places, 1.53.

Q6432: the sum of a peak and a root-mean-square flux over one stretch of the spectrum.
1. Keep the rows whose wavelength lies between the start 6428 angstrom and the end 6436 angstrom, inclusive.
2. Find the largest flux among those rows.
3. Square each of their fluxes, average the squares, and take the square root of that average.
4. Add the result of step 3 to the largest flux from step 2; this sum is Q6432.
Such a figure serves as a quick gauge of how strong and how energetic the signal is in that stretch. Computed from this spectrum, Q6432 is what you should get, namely 3.5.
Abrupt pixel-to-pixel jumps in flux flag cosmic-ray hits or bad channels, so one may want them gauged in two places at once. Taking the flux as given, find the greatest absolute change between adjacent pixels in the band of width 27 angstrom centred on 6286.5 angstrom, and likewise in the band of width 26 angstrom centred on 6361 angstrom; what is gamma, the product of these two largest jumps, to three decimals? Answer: 0.015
